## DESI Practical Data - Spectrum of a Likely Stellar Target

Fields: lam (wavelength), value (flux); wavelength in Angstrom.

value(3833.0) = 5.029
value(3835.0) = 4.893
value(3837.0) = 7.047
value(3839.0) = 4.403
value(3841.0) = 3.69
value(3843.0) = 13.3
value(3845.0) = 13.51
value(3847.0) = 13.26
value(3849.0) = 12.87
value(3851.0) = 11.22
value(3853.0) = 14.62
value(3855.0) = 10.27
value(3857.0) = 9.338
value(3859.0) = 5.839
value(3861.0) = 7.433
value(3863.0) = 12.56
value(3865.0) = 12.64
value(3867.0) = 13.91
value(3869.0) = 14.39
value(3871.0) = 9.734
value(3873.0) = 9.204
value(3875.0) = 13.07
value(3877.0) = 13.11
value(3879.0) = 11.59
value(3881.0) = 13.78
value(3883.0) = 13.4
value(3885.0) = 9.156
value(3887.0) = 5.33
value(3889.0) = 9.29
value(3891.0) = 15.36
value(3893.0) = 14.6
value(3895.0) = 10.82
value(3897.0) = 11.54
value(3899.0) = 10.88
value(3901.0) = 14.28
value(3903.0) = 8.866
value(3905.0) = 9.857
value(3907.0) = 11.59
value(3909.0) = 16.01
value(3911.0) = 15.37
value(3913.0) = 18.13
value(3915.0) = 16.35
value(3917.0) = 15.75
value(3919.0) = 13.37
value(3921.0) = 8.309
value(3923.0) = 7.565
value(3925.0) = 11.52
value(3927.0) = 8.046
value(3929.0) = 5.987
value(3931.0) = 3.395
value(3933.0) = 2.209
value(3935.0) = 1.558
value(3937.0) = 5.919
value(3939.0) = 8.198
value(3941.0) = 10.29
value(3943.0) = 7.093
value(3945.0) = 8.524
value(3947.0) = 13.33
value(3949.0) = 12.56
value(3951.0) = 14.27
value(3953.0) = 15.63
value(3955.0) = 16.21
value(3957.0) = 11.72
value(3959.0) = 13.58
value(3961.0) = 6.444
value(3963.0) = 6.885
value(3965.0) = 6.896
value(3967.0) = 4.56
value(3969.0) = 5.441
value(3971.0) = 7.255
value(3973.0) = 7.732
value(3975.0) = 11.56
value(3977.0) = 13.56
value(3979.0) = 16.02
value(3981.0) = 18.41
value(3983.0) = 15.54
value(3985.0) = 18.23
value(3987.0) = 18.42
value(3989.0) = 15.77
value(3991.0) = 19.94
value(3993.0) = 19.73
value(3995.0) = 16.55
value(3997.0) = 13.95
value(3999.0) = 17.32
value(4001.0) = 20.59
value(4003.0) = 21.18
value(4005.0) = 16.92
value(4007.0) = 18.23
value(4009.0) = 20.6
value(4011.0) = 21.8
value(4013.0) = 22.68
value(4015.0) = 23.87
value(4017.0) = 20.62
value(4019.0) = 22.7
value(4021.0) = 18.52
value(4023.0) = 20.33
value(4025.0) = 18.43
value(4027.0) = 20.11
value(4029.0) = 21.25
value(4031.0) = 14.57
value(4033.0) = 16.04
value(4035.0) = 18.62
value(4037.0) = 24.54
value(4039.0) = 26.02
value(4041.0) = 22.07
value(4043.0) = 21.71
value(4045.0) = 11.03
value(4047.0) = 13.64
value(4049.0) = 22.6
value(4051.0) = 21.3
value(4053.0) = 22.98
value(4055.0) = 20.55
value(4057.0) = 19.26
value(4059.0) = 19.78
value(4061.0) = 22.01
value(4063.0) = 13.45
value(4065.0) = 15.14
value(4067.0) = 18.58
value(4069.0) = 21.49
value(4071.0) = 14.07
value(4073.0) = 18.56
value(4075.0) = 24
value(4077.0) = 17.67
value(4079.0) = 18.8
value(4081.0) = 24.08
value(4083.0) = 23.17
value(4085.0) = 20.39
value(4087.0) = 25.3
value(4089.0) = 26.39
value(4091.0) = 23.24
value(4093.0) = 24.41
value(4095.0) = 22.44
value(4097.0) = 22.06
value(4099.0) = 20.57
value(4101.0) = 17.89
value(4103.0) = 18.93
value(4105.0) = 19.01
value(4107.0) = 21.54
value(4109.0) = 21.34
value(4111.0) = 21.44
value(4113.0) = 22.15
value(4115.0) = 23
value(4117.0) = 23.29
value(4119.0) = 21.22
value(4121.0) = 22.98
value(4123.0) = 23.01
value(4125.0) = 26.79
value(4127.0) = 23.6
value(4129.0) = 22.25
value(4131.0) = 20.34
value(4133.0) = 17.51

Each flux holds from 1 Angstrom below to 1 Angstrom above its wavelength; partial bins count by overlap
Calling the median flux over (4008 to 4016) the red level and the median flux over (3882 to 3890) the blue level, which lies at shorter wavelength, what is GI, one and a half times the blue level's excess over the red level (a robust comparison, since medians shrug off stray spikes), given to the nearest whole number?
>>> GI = -20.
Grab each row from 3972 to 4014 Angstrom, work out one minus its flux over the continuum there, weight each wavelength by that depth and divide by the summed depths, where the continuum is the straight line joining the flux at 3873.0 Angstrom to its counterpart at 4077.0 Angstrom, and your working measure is 4000.9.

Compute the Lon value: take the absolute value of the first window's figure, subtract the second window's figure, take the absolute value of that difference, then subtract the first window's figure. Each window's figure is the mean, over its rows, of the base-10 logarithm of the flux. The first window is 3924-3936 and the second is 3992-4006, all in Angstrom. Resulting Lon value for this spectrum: -0.02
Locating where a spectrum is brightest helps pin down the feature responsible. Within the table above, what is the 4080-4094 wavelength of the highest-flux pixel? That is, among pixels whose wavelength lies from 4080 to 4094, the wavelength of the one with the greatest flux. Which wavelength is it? 4089.0 Angstrom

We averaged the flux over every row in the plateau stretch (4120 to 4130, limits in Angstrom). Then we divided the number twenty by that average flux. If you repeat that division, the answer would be 0.84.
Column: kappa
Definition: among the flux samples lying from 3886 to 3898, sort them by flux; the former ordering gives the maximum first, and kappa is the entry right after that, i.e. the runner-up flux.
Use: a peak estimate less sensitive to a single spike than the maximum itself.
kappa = 14.6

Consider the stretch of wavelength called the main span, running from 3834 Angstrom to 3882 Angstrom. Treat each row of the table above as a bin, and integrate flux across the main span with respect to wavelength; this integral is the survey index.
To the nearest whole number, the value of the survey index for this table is 511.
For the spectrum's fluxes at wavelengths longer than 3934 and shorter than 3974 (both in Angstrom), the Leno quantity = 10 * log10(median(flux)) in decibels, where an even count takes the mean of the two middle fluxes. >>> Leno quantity 9.0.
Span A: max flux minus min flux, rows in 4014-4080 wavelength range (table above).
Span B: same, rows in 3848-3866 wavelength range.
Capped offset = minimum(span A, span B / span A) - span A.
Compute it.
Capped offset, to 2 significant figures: -14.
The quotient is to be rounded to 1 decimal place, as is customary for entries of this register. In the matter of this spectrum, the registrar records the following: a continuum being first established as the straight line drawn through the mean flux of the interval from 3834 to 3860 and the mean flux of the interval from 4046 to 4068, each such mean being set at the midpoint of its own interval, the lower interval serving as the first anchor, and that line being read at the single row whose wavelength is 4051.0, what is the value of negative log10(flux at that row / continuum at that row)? -0.1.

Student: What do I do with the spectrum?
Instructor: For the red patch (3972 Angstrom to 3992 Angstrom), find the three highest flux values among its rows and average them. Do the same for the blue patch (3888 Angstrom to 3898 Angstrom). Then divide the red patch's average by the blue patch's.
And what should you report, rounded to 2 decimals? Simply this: 1.37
